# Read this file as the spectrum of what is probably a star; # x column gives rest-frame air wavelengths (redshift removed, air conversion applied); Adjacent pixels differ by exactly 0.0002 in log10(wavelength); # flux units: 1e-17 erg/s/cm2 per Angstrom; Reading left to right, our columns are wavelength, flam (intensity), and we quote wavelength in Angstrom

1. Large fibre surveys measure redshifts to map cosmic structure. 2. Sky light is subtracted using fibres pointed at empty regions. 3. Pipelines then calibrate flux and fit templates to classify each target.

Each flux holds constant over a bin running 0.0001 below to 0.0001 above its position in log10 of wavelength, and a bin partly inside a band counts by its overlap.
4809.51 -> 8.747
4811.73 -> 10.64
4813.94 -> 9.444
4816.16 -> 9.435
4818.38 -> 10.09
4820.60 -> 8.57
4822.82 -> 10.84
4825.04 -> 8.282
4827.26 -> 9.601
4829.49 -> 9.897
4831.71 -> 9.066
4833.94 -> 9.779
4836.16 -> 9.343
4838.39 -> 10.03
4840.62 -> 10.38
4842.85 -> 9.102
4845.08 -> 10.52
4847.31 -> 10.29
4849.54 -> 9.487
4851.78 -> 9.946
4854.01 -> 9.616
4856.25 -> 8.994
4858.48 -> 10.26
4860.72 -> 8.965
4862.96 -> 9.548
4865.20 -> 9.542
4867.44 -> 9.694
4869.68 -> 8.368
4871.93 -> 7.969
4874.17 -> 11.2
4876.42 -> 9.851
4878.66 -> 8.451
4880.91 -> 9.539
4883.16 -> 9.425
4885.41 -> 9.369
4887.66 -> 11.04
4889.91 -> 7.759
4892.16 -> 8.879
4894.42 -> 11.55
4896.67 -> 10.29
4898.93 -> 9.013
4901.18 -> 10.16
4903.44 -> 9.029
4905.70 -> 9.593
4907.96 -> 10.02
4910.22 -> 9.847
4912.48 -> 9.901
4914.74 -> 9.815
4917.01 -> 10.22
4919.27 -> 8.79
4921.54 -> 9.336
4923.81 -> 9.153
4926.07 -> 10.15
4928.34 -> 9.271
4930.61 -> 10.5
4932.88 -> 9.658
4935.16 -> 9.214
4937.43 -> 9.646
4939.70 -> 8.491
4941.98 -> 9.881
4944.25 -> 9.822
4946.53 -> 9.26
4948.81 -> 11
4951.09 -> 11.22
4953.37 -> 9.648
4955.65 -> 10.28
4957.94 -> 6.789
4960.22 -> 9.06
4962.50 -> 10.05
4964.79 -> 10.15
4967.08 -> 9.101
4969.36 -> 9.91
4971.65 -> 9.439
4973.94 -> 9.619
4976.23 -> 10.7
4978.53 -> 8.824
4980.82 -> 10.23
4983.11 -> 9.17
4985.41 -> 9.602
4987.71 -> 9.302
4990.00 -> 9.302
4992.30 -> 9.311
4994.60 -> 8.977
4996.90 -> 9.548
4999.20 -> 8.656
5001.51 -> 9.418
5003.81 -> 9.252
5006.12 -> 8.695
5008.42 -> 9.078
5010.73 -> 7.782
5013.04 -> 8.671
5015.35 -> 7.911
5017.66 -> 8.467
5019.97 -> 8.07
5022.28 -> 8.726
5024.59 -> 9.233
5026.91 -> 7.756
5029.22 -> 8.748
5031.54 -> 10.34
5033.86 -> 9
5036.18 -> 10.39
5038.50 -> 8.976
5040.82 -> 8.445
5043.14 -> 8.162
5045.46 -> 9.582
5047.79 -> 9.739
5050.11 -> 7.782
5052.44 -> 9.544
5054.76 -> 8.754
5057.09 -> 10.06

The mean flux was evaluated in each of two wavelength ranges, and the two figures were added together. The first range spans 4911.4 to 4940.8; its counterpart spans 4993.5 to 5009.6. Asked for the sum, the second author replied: 18.6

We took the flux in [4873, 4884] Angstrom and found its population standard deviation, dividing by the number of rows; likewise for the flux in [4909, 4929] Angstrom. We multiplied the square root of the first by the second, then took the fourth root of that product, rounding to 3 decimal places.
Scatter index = 0.812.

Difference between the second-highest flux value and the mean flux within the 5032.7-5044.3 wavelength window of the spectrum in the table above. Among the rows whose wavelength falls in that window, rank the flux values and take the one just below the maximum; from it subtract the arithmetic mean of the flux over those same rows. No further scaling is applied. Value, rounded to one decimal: 0.0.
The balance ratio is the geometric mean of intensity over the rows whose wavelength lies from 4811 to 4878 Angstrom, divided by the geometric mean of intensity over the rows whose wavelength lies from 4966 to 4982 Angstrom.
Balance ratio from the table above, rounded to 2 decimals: 0.99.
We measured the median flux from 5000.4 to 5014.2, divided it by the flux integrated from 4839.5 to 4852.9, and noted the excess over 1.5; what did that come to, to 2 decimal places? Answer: -1.43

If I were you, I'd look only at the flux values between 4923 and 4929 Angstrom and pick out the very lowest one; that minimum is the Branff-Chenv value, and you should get 9.153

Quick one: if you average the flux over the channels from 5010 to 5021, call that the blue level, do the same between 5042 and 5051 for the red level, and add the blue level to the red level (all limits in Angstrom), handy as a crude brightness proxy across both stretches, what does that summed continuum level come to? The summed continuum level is 17.0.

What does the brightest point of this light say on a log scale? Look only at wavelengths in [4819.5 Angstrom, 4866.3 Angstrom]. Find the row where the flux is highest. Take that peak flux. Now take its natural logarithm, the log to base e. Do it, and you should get 2.38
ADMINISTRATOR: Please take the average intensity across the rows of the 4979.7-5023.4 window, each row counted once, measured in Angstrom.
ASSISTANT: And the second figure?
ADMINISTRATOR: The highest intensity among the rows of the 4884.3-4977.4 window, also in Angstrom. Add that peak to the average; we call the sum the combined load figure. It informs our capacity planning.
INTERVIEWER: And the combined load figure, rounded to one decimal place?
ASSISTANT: 20.5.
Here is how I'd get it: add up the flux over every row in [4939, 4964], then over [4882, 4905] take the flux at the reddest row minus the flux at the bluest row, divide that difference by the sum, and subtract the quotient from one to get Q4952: 1.00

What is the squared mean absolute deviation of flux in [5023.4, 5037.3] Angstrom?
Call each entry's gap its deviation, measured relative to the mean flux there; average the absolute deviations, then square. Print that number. 0.56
